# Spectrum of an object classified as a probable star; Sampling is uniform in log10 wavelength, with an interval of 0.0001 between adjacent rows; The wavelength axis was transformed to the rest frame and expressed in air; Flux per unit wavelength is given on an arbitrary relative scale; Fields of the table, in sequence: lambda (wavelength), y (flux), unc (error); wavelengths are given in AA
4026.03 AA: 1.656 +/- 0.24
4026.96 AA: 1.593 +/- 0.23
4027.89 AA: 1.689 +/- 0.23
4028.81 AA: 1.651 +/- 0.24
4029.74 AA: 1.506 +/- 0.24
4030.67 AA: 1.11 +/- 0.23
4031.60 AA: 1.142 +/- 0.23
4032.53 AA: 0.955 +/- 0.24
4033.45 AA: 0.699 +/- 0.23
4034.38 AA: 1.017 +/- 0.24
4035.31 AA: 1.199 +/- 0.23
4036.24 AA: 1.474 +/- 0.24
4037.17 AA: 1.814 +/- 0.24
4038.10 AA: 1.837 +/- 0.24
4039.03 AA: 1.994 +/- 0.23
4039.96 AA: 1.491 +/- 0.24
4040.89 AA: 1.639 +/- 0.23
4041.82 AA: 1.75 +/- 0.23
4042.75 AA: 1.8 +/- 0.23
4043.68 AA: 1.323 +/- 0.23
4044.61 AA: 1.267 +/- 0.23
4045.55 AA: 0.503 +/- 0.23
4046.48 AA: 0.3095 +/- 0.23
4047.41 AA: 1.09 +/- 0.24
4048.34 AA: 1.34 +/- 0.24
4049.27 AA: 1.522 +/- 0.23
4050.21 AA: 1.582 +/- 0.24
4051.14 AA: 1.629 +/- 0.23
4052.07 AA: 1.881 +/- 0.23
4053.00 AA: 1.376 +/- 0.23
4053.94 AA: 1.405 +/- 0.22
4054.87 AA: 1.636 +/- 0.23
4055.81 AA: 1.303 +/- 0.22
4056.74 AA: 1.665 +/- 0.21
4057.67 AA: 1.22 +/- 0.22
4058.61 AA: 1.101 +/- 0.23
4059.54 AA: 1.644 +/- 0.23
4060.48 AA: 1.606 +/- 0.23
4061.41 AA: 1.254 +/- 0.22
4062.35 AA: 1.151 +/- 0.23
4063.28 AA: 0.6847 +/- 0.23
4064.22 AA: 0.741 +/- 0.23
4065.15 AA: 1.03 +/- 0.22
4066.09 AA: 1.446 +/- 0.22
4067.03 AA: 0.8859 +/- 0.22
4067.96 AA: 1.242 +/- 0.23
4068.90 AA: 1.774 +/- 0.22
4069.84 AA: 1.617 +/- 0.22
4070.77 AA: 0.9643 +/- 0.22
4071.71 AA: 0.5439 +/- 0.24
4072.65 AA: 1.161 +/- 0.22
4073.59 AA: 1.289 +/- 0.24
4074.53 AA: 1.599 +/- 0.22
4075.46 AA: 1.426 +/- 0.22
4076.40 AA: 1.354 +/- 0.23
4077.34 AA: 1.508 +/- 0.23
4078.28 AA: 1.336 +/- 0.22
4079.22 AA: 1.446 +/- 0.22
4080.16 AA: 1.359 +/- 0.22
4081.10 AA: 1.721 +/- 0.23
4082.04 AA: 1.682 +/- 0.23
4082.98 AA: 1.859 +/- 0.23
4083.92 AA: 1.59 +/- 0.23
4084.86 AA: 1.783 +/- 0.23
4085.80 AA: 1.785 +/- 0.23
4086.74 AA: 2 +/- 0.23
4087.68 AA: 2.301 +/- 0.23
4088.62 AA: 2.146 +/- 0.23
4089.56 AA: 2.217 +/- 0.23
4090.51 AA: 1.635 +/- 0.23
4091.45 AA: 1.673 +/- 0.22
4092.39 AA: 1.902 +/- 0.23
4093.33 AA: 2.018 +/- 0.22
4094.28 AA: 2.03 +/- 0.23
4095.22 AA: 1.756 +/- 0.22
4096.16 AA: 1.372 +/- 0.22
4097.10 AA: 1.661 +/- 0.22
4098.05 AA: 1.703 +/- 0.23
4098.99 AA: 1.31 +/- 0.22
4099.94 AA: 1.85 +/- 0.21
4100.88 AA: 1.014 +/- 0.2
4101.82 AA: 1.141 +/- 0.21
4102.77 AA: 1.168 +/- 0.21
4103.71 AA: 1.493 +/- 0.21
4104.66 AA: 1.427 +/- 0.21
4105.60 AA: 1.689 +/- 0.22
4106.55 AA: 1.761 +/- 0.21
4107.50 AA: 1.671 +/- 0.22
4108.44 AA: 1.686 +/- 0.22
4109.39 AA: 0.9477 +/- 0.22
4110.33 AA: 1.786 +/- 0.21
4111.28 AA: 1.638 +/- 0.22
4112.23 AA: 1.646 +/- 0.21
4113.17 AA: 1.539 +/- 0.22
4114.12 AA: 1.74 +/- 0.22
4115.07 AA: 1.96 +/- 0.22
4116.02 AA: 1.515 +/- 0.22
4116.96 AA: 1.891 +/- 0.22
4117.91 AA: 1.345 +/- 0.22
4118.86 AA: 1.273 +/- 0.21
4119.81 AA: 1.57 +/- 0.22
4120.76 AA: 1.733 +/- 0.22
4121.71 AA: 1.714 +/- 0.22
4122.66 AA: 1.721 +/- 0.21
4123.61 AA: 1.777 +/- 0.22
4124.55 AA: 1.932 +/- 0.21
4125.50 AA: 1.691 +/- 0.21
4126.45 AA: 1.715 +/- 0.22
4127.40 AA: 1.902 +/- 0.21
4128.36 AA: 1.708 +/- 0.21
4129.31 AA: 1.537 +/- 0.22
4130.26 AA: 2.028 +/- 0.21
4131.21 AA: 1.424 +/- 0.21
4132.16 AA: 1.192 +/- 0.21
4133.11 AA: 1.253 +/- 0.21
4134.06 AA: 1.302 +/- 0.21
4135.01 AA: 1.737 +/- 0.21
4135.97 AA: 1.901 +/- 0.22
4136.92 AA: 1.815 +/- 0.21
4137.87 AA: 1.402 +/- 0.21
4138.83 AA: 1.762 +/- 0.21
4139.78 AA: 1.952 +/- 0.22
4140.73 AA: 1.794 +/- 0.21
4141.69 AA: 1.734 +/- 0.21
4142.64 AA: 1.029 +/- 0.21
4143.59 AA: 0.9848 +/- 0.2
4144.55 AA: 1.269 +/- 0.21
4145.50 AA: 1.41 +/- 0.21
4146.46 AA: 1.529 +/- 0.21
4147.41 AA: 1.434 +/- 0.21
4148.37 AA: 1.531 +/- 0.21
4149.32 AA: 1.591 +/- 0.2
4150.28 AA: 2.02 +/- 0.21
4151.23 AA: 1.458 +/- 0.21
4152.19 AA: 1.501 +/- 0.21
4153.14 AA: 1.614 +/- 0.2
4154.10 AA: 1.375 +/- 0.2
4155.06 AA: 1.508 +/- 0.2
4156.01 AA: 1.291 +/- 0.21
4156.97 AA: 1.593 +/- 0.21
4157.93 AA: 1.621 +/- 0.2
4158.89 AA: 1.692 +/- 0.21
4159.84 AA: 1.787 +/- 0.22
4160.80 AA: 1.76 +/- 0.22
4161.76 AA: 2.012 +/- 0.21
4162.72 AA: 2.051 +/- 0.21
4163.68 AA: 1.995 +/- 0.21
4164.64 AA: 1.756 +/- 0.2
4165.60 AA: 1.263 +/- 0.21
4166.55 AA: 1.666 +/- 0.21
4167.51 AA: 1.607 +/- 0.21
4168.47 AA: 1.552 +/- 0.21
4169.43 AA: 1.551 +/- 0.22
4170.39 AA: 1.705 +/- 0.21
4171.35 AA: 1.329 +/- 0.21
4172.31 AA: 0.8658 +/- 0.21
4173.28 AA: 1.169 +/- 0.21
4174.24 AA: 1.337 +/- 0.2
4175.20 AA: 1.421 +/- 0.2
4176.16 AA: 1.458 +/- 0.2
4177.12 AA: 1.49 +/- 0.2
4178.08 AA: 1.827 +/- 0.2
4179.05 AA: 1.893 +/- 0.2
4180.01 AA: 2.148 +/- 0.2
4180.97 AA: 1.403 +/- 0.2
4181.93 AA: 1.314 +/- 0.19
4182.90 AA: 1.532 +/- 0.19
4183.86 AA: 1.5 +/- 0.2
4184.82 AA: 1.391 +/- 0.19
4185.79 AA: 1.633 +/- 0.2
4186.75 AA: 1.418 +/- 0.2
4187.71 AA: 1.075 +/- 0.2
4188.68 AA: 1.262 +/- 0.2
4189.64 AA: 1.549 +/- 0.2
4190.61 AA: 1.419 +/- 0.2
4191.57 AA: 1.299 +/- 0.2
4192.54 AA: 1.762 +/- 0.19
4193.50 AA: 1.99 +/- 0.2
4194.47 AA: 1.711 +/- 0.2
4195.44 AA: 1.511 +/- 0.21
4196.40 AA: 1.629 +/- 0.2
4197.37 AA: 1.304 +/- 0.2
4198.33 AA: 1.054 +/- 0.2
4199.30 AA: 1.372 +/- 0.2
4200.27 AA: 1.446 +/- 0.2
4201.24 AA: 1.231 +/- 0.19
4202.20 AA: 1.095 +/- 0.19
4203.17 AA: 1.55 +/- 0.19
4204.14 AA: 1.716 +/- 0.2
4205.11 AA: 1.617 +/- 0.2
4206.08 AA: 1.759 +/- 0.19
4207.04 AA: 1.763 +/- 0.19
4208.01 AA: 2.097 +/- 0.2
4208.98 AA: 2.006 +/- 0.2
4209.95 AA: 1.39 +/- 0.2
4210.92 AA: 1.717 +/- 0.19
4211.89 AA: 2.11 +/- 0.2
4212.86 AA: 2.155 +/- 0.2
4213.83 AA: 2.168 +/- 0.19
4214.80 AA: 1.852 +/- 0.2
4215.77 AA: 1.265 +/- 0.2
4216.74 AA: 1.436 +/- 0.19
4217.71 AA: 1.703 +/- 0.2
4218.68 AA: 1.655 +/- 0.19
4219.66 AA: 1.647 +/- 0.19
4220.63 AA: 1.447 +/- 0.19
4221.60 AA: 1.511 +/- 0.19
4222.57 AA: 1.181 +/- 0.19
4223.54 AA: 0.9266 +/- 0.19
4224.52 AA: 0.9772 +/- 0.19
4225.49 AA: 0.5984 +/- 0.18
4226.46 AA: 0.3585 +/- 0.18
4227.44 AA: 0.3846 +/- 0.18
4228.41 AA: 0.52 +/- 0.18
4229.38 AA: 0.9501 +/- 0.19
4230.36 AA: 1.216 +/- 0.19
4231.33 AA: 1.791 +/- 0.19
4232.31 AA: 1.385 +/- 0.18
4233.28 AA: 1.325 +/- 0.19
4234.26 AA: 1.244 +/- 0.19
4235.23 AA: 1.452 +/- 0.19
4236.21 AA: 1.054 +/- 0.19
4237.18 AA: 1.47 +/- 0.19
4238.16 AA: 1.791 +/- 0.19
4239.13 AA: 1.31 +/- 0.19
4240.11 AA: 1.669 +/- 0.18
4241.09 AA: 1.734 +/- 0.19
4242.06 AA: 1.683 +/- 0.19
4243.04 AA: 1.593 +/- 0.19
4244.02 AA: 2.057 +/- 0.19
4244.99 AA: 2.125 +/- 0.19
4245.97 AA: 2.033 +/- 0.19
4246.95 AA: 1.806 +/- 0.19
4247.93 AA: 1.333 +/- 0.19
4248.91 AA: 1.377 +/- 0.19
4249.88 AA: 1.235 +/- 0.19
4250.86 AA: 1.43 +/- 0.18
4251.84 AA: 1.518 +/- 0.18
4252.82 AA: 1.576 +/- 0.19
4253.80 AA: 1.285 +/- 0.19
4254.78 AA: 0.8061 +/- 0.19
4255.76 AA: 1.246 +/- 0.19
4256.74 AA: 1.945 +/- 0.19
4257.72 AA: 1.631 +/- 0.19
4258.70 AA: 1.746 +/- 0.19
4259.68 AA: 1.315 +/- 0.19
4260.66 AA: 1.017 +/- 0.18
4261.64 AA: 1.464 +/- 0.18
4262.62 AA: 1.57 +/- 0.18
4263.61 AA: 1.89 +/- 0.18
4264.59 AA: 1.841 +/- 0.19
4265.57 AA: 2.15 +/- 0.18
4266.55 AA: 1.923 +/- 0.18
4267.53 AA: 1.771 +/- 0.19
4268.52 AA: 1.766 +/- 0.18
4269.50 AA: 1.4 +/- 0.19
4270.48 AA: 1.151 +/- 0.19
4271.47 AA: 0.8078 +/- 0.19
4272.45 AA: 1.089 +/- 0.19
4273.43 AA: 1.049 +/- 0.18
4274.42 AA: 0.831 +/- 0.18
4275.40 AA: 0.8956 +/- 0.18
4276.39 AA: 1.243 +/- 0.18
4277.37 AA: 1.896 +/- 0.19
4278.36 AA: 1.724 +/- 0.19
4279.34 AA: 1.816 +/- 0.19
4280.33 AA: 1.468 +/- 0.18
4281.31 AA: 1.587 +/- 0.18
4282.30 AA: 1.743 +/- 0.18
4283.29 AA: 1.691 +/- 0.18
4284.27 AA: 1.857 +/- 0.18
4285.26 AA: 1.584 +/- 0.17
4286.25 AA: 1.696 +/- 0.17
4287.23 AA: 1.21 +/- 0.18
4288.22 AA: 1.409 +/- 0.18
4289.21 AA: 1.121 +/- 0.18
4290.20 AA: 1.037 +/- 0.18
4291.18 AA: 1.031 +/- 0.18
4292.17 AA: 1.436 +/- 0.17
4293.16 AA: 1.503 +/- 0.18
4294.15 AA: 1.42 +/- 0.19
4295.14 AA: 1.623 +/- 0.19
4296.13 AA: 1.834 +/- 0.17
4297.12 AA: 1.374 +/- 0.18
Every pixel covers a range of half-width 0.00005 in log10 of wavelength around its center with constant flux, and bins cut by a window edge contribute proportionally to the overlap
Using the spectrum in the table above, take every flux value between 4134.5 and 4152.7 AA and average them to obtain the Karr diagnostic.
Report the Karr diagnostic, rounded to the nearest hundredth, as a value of 1.57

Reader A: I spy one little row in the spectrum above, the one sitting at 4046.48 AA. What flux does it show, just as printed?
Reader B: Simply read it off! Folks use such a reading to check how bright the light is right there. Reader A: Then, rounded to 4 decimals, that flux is 0.3095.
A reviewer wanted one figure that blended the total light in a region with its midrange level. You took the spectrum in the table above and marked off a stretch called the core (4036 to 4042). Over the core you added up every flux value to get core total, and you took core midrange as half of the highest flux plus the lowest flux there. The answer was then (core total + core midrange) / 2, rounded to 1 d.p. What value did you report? 6.9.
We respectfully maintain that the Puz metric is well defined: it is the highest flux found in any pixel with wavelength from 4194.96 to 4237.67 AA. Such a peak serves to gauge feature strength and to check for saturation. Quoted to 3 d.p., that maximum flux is 2.168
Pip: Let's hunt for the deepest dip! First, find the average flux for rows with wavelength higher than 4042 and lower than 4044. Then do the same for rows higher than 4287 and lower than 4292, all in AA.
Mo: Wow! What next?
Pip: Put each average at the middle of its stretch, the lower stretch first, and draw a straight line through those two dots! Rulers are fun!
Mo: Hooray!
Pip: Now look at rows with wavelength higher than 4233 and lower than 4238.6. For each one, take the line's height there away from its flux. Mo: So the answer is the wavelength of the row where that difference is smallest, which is 4236.21 AA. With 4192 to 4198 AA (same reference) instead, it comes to 4197.37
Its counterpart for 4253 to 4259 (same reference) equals 4254.78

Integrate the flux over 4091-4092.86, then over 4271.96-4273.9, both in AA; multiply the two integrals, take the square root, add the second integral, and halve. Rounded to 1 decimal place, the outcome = 2.4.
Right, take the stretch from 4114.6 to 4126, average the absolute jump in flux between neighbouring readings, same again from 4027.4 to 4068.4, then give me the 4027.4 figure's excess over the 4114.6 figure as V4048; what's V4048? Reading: 0.05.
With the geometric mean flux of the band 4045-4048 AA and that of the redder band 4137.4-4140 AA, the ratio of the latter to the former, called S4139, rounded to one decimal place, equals 3.1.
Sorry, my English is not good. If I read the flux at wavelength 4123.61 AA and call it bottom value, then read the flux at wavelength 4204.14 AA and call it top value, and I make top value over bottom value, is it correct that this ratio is 1.0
